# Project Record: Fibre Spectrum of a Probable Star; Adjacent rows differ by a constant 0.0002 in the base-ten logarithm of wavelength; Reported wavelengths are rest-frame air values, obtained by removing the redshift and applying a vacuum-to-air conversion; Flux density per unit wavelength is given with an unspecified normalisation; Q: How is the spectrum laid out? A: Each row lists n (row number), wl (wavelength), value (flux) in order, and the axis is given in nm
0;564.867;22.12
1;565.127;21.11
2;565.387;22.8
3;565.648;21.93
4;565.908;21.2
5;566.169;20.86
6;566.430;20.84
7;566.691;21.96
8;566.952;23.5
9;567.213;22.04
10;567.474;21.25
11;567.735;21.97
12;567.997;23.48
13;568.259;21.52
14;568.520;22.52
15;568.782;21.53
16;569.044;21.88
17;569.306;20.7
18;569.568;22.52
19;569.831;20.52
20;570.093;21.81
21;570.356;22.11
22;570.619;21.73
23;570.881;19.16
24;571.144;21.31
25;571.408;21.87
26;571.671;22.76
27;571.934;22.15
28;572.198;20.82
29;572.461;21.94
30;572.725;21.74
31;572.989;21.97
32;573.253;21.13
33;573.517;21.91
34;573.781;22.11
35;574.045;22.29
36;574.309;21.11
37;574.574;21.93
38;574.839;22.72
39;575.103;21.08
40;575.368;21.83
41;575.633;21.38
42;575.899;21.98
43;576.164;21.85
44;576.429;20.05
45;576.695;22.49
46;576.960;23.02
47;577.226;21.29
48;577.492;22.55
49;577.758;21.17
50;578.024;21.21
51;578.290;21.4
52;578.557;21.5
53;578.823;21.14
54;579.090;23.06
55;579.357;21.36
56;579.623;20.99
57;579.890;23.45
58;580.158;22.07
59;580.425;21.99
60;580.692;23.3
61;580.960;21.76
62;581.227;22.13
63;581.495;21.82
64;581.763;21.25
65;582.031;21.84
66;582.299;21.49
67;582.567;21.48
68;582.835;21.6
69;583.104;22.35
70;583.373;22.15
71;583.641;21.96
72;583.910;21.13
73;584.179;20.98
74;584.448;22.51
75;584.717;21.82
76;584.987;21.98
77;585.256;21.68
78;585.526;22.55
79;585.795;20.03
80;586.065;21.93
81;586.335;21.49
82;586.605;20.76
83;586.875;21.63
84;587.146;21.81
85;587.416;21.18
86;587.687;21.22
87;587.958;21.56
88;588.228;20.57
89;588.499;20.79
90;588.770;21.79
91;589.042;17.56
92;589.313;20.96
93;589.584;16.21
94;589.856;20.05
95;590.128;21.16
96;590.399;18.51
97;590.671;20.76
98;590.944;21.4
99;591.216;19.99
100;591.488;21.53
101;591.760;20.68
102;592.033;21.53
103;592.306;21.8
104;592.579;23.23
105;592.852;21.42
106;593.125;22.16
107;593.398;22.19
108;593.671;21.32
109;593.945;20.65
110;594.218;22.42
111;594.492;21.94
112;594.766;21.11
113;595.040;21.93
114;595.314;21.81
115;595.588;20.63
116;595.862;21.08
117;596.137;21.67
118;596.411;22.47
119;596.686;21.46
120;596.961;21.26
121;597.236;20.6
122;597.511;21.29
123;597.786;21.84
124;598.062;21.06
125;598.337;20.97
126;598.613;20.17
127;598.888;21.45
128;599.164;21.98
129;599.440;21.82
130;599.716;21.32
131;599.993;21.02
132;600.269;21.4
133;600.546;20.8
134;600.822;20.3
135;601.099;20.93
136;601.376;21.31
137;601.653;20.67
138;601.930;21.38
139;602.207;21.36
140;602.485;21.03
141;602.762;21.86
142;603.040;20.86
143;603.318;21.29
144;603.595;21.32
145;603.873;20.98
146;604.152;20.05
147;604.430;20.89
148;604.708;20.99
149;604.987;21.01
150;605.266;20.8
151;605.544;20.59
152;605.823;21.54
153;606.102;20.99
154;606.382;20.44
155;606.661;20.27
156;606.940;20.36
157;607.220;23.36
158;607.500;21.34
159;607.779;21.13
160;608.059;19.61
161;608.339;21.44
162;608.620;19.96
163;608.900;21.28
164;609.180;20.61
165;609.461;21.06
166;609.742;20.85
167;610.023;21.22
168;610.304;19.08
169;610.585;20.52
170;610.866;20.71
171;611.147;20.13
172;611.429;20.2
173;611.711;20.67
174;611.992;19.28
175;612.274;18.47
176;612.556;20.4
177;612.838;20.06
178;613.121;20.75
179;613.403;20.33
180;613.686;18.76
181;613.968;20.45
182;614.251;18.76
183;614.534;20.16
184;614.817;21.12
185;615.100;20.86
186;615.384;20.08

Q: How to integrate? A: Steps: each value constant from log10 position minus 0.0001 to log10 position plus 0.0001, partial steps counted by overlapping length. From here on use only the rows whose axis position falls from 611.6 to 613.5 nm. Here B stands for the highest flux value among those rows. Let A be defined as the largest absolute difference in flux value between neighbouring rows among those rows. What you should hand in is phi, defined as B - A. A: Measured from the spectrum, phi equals 18.8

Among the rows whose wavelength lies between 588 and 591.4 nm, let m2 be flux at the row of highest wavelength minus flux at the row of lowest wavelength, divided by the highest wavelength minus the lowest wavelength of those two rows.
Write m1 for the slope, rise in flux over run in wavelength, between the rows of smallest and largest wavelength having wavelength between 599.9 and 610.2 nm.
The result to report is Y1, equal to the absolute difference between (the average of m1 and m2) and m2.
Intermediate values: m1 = 0.0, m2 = -0.19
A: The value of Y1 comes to 0.11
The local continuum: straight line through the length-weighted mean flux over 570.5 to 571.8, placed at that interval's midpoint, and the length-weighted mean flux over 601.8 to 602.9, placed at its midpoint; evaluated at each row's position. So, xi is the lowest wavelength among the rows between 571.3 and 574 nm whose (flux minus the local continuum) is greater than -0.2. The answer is 571.408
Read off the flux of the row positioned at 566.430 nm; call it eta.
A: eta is 20.84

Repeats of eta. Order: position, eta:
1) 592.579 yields 23.23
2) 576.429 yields 20.05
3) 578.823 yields 21.14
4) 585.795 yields 20.03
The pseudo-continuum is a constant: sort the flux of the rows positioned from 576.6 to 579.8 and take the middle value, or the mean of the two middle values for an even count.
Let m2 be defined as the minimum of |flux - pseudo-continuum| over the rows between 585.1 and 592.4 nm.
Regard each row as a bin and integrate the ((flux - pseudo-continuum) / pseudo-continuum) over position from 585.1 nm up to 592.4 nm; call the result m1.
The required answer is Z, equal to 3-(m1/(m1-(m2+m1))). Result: -7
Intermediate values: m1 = -0.2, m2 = 0.020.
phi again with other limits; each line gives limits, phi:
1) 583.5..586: 20.0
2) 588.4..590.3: 17.0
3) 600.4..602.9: 21.0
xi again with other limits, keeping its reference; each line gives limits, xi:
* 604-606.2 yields 605.823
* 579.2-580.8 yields 579.357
